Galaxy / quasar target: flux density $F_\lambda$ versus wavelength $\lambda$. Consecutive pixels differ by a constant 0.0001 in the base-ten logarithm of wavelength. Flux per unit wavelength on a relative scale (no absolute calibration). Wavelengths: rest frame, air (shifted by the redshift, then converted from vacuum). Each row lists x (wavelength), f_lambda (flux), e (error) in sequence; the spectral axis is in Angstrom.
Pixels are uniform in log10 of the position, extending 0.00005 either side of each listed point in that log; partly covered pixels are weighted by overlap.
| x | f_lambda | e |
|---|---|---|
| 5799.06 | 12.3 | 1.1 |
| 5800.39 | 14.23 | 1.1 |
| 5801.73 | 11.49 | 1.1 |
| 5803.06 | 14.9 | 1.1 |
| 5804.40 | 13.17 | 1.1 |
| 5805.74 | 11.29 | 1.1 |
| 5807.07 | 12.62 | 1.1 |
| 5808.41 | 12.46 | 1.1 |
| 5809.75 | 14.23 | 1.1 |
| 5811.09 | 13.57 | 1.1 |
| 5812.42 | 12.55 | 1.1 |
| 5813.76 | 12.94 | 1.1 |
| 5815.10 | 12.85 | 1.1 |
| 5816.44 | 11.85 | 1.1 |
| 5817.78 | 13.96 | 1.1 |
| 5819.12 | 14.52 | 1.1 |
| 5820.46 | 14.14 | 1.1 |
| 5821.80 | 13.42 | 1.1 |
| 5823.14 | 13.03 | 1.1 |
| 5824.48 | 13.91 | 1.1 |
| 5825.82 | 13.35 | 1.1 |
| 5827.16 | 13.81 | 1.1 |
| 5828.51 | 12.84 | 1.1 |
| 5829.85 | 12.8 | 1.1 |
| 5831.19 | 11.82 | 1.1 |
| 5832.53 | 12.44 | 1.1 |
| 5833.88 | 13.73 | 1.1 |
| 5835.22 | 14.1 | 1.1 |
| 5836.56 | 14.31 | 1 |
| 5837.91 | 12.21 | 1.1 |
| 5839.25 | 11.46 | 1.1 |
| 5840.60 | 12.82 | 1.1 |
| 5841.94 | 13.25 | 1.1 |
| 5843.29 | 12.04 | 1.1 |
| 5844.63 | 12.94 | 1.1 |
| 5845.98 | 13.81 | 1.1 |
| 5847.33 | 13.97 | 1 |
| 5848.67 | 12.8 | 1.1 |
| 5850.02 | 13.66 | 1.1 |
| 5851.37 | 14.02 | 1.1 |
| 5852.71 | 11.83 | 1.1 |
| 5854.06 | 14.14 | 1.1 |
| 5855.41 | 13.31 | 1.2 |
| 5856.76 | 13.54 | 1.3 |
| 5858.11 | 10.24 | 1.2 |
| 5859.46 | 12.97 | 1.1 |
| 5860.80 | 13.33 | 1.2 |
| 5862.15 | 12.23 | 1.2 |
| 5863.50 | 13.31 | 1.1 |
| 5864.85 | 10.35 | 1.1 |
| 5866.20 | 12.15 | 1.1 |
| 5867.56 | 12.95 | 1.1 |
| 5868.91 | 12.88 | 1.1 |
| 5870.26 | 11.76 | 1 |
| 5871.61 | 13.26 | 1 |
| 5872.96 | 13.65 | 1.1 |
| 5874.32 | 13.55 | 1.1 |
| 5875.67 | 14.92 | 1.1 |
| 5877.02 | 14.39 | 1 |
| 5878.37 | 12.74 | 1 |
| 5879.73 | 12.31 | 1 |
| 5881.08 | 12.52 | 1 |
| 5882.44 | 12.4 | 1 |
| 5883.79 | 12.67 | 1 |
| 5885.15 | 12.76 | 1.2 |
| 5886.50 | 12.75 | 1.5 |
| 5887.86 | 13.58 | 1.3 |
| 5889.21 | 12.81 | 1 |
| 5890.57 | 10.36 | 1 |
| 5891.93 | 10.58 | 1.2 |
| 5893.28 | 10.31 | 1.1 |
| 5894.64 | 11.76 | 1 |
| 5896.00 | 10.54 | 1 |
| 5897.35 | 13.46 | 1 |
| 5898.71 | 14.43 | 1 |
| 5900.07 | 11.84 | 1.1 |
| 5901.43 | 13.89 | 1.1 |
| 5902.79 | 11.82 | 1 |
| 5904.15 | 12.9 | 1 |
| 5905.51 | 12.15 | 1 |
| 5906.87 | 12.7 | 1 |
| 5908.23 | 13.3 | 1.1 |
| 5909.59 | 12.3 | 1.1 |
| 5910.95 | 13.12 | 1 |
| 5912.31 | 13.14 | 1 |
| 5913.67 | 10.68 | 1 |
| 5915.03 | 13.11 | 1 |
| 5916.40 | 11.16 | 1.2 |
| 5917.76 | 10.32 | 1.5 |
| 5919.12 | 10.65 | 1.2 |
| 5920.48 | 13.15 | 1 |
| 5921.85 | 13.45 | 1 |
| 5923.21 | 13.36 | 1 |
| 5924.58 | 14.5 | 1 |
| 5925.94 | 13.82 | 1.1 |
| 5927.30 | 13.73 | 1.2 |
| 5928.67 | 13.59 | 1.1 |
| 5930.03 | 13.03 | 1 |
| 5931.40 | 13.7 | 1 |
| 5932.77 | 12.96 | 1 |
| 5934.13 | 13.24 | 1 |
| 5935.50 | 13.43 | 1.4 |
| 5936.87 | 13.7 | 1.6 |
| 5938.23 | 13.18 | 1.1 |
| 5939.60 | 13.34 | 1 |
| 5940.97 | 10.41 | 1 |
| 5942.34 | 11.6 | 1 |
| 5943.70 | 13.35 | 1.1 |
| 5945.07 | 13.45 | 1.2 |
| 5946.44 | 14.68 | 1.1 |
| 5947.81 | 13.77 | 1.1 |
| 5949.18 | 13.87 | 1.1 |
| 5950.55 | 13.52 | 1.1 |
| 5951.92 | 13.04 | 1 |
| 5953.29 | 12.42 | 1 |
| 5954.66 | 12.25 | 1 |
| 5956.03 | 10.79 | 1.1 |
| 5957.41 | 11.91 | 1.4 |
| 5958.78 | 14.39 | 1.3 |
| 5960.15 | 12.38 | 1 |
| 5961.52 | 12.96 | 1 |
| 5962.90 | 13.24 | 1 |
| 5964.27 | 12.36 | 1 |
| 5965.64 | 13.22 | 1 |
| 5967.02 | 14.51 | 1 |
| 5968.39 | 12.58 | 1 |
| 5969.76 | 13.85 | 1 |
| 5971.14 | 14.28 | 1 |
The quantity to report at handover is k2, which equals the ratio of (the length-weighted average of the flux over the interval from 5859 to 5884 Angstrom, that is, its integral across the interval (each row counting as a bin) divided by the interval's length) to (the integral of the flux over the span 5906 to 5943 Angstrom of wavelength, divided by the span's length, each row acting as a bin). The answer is 1.01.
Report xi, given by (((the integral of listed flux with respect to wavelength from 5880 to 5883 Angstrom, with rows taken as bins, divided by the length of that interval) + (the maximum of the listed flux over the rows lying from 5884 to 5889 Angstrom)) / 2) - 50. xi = -37.0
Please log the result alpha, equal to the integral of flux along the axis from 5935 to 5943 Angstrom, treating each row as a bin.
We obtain 101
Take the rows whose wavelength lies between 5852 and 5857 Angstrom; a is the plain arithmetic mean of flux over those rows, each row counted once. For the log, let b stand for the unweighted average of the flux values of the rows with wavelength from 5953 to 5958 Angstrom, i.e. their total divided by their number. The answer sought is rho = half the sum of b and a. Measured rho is 12.5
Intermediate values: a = 13.2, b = 11.8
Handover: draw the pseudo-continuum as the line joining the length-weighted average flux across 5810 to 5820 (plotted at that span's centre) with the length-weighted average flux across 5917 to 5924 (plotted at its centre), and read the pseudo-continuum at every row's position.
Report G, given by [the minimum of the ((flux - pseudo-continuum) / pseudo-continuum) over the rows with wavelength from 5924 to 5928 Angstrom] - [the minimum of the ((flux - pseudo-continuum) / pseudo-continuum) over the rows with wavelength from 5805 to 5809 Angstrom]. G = 0.28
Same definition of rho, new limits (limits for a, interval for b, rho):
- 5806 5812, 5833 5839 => 13.4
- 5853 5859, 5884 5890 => 12.9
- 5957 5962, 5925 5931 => 13.2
